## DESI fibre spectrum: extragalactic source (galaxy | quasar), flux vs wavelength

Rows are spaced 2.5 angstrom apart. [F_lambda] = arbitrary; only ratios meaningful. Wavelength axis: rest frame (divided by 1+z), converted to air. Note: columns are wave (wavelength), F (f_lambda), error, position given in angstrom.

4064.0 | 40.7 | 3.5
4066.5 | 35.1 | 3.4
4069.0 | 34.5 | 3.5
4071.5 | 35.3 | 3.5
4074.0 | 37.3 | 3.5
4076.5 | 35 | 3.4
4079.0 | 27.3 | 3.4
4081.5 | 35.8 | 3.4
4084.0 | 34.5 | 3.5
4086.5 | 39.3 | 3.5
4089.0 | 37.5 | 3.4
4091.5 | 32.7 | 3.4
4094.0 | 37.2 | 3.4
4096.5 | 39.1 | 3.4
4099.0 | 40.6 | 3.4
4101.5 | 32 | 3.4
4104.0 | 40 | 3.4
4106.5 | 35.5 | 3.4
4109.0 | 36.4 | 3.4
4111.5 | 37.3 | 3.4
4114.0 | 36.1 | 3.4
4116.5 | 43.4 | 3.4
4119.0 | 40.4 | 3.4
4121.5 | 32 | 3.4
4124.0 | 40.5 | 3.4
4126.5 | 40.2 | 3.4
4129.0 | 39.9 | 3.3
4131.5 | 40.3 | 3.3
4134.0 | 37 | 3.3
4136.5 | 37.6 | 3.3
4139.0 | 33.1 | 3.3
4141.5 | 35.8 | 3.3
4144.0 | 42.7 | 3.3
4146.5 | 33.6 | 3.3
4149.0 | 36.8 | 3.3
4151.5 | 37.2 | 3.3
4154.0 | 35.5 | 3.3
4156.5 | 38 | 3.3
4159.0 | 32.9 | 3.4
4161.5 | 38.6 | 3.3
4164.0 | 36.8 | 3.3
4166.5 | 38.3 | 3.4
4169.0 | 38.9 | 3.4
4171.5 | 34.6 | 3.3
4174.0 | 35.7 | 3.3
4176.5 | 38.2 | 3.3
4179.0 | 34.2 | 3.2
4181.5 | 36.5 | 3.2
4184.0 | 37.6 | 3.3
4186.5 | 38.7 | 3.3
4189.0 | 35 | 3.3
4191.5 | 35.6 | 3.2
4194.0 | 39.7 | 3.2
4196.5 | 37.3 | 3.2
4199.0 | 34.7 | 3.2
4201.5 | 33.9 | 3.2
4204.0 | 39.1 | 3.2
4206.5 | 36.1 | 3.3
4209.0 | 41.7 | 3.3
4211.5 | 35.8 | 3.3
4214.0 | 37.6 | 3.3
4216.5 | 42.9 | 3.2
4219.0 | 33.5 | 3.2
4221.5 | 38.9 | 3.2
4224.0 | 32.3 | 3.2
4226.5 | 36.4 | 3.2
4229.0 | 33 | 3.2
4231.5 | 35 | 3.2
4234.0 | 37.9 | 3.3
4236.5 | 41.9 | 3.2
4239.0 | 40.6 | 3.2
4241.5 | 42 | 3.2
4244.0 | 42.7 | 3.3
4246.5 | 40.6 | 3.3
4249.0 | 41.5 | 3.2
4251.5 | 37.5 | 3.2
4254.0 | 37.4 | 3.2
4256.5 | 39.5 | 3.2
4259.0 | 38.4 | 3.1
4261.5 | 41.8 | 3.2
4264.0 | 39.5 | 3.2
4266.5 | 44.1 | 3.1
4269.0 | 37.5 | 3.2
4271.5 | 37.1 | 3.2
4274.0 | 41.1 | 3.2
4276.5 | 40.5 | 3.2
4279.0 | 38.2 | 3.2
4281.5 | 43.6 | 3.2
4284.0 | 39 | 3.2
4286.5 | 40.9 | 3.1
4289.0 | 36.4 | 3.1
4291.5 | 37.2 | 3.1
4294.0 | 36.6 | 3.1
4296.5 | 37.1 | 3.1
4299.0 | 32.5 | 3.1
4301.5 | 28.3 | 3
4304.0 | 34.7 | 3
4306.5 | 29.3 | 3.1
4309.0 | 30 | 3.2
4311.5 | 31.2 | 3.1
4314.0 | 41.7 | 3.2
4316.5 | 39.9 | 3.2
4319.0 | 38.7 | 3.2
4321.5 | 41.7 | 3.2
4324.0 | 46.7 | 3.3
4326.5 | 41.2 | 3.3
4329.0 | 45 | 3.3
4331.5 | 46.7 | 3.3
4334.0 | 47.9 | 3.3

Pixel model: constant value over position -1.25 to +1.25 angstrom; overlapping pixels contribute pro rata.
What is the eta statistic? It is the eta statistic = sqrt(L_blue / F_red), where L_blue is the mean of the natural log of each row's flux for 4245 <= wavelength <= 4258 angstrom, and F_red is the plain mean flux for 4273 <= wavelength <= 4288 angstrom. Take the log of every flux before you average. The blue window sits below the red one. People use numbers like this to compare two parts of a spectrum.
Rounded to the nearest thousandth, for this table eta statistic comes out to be 0.301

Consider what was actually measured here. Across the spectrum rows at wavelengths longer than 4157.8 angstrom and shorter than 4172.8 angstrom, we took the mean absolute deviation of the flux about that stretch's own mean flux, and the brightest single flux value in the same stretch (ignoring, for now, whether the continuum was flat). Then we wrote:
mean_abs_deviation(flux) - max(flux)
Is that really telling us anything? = -36.9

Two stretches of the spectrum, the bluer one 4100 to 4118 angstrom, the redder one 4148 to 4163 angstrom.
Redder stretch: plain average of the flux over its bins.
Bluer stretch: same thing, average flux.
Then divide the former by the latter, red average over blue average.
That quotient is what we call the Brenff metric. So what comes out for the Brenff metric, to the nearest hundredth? 0.98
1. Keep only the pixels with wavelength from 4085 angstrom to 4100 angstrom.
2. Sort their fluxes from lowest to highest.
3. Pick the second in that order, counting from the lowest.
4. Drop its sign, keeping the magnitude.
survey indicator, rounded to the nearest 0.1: 37.2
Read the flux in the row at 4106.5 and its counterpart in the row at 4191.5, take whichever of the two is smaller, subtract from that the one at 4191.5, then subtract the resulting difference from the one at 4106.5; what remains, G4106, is 35.6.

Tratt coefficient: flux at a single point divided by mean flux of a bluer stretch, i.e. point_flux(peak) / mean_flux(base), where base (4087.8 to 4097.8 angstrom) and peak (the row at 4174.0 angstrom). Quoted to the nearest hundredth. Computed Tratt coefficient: 0.97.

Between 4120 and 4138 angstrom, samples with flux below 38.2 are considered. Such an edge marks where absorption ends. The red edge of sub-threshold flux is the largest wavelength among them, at 4136.5 angstrom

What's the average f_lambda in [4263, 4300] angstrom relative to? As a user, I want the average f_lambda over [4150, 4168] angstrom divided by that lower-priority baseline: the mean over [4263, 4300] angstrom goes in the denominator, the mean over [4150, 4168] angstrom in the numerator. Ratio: 0.948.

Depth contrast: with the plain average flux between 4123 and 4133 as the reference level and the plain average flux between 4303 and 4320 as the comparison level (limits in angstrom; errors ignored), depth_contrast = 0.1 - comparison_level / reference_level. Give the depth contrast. -0.77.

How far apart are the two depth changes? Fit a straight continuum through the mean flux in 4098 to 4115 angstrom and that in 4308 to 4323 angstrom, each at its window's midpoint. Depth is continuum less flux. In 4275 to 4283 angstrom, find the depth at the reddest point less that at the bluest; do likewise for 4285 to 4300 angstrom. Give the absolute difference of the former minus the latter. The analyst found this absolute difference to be 12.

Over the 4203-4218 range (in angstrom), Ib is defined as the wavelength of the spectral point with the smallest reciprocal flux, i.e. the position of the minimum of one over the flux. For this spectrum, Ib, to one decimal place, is 4216.5 angstrom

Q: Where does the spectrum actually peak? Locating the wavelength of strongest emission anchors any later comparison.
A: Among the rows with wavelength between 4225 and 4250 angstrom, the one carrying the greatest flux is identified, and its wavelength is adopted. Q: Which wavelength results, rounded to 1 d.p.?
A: 4244.0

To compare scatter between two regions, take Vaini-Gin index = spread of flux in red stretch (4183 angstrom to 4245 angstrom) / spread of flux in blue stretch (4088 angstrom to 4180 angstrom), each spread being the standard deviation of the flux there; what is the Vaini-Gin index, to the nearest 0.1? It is 1.1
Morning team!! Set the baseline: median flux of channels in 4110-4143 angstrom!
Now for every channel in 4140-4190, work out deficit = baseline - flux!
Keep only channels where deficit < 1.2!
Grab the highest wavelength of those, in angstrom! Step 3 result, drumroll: 4186.5 angstrom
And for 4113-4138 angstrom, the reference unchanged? 4136.5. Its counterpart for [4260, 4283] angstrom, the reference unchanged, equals 4281.5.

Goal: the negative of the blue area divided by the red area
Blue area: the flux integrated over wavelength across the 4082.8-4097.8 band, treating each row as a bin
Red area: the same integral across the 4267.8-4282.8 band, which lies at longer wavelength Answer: -0.93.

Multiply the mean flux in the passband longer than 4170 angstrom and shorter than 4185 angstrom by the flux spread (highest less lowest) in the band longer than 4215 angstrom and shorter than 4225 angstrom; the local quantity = 383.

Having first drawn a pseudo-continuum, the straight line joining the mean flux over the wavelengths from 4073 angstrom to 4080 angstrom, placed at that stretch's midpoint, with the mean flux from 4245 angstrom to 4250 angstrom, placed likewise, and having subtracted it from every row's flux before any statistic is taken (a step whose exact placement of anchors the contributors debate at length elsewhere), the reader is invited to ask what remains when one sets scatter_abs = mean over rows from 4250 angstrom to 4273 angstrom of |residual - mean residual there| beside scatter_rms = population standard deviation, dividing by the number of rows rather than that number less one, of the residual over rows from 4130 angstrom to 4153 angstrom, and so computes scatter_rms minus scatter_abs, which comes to 1.1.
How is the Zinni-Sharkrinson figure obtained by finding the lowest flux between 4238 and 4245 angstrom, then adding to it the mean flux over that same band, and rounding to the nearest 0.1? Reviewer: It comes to 82.4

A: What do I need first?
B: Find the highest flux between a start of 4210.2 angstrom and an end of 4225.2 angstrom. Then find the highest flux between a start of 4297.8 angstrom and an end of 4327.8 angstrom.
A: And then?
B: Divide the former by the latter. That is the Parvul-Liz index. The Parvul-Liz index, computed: 0.92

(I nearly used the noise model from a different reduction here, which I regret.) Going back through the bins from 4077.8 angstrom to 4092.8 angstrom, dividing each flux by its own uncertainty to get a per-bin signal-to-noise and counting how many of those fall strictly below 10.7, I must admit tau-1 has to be 4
